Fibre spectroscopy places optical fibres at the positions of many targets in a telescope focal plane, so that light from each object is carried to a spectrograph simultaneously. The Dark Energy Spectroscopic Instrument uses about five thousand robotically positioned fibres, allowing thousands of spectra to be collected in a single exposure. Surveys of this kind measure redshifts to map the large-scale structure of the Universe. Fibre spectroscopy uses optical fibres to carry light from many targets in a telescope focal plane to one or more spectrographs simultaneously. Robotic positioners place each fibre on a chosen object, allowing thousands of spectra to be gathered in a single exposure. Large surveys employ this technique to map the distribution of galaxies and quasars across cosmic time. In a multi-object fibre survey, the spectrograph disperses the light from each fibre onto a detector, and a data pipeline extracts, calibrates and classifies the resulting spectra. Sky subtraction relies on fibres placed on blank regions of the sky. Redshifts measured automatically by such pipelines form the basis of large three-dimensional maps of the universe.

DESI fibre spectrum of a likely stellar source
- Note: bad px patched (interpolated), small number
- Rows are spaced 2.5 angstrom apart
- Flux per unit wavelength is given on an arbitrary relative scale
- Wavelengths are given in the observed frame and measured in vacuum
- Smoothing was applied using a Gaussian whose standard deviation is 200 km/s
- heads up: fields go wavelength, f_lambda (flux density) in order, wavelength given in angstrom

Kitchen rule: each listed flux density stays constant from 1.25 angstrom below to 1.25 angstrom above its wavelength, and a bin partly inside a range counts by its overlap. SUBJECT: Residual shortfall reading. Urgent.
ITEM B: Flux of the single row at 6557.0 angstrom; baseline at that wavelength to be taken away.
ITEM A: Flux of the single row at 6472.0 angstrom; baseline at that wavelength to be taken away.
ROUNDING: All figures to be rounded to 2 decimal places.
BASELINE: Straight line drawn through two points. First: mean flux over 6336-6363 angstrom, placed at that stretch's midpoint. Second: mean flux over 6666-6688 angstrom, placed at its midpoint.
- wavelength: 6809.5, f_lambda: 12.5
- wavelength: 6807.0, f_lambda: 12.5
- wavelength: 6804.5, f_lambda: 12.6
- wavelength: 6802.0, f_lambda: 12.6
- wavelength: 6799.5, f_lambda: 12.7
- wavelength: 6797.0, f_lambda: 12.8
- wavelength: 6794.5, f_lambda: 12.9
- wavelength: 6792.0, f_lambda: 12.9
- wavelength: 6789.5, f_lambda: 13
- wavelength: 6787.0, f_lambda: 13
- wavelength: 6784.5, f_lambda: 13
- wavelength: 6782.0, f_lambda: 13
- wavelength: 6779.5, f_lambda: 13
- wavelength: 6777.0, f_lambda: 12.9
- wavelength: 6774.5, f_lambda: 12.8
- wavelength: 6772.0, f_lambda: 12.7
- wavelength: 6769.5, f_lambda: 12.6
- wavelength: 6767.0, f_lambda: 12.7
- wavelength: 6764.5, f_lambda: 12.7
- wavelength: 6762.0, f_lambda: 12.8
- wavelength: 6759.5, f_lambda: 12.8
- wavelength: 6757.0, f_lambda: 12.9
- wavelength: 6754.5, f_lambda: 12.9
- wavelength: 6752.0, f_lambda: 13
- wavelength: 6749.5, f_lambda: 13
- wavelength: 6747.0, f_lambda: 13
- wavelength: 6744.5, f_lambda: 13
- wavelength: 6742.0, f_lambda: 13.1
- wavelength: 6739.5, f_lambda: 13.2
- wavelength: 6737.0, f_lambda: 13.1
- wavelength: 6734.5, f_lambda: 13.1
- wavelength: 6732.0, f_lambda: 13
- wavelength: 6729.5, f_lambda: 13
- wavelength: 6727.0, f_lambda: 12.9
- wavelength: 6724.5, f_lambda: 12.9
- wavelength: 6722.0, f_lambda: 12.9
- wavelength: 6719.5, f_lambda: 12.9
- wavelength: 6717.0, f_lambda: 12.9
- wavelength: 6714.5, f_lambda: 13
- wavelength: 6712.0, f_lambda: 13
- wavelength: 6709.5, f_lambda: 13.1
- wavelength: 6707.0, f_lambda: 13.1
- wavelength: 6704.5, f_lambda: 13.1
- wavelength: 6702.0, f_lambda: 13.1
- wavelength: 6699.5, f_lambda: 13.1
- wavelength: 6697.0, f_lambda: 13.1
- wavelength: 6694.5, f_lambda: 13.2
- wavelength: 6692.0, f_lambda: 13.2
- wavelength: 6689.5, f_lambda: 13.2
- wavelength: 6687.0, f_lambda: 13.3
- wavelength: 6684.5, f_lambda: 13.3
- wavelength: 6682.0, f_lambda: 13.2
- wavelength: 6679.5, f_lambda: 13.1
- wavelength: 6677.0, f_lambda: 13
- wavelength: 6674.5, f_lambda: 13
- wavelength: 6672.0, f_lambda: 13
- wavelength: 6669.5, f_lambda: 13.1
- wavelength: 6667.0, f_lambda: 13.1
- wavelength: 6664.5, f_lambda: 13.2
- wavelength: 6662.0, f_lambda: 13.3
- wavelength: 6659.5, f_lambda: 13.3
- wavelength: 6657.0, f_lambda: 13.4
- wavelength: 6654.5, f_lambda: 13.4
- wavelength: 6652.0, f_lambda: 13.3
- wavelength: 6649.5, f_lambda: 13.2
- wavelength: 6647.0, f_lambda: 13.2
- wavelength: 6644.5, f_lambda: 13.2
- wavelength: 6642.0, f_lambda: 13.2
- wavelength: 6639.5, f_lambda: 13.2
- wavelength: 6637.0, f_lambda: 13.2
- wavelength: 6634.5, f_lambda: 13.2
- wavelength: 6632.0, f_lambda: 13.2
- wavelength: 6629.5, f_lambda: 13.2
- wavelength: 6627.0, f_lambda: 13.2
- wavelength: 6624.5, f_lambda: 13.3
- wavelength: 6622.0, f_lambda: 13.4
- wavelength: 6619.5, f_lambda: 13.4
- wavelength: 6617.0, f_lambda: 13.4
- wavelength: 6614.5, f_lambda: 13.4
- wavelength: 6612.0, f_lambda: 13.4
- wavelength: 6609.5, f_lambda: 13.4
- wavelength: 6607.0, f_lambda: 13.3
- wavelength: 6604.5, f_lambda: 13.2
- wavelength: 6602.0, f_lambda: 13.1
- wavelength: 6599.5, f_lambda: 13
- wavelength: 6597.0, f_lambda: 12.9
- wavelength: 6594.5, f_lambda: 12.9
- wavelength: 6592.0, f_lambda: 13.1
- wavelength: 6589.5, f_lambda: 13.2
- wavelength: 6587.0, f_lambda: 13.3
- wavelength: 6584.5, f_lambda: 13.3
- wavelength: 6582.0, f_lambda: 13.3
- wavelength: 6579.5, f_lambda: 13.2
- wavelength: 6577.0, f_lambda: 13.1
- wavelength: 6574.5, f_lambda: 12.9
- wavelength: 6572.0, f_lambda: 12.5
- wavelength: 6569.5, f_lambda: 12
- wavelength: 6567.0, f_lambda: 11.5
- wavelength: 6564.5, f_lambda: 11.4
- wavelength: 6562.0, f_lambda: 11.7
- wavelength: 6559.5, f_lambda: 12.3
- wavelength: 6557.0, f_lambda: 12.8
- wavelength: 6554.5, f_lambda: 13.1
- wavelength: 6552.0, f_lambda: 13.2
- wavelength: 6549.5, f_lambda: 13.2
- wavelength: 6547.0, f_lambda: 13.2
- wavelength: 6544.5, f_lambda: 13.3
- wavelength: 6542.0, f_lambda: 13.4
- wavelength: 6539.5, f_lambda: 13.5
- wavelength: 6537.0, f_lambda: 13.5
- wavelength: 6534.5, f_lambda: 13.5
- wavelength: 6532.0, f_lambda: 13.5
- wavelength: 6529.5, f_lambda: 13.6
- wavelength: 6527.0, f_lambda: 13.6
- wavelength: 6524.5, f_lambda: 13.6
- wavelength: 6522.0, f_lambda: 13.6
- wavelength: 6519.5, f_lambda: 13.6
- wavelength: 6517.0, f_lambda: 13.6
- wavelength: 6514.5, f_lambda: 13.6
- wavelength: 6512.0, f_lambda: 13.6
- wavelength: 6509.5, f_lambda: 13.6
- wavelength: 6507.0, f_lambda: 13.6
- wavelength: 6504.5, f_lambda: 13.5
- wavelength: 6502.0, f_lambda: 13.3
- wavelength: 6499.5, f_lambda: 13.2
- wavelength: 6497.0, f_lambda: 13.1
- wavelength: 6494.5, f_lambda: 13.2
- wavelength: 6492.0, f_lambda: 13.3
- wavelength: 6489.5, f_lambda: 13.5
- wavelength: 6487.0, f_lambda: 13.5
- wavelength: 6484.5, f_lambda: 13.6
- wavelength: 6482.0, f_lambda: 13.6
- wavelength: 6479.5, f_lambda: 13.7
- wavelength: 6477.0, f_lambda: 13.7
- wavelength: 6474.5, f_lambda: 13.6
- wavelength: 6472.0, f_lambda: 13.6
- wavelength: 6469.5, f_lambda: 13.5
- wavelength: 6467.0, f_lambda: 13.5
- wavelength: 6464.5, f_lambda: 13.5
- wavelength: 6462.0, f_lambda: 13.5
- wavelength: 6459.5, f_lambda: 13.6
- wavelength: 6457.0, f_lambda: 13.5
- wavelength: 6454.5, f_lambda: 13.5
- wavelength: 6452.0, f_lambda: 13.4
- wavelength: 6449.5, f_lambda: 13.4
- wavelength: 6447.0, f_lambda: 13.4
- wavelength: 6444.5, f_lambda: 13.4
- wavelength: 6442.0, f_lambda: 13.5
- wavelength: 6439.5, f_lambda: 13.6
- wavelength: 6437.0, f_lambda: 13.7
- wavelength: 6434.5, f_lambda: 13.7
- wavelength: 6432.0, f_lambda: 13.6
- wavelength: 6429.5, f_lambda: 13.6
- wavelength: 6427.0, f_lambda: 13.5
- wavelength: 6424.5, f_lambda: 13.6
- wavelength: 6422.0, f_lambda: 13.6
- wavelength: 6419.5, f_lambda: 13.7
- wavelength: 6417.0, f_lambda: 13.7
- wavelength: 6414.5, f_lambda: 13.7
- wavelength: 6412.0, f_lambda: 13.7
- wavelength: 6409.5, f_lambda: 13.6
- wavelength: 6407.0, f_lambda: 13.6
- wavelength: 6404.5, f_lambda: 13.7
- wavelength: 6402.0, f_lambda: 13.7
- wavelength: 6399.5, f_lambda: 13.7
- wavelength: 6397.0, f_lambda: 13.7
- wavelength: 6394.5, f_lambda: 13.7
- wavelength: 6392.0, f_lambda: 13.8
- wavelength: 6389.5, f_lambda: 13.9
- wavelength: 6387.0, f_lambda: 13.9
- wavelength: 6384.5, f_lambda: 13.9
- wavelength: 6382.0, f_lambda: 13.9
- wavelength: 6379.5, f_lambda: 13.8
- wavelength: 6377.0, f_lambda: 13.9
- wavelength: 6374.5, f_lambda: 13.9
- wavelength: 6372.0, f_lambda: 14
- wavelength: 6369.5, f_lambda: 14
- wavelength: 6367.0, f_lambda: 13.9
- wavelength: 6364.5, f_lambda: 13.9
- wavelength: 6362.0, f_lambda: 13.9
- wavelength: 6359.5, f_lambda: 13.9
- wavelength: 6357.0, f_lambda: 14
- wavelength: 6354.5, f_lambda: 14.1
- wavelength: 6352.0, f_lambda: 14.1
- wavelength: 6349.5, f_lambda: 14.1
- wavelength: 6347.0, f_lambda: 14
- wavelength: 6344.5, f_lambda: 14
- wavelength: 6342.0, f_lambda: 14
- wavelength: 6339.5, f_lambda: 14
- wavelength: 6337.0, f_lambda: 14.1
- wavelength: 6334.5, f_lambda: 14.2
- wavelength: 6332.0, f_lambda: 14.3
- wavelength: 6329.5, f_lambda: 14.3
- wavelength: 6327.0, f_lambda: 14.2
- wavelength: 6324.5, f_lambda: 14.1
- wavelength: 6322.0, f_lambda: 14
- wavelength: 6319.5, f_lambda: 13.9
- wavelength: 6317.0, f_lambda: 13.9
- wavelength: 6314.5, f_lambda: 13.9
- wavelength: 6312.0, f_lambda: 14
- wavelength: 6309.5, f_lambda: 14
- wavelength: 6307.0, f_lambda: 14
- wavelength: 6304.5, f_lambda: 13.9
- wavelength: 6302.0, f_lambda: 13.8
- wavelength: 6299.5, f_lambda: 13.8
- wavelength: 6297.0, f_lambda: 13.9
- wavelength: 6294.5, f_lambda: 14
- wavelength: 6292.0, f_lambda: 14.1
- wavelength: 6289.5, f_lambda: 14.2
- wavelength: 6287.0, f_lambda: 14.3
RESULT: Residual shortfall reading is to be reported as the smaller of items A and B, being -0.65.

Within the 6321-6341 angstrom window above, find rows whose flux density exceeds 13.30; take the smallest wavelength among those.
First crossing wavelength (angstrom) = 6322.0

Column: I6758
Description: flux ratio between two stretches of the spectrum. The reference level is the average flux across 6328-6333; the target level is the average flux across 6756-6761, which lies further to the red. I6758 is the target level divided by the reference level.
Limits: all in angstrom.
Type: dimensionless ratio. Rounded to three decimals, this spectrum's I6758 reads 0.899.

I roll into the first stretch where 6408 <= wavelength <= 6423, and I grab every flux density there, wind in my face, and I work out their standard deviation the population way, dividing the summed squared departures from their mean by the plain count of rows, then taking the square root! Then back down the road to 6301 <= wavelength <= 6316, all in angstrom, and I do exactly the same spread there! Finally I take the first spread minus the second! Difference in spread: -0.027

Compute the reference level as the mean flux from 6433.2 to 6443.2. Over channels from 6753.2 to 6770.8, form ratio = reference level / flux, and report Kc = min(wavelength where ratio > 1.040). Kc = 6754.5 angstrom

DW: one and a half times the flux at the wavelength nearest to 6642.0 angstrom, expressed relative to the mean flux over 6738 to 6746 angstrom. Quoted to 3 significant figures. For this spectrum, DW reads 1.51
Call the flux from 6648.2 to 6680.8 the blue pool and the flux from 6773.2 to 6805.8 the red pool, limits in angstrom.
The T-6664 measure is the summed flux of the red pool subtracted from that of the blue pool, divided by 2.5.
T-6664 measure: 1.7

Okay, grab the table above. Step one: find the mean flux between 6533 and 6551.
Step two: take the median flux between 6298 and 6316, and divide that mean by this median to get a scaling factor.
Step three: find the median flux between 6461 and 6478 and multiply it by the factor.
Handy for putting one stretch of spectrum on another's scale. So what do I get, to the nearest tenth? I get 13.0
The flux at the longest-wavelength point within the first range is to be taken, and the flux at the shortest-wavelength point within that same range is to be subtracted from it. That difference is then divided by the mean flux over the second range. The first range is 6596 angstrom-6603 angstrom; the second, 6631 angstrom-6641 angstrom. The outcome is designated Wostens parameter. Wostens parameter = 0.015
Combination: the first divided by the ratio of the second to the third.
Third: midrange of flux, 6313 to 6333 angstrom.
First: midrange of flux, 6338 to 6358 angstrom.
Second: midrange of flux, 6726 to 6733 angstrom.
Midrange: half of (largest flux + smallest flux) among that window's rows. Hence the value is 15.3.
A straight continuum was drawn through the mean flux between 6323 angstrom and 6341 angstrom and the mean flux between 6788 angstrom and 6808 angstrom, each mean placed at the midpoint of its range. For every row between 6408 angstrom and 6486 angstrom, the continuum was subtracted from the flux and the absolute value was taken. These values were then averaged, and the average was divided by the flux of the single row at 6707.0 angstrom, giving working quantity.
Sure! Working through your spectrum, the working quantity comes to 0.019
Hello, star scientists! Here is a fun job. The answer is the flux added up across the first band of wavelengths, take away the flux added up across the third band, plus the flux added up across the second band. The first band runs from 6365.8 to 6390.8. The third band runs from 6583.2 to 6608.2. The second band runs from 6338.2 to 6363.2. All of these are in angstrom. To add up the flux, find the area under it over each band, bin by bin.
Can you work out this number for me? 370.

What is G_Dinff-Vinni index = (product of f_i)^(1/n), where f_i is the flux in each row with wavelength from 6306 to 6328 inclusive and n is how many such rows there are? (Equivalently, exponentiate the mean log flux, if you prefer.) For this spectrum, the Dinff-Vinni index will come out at 14.0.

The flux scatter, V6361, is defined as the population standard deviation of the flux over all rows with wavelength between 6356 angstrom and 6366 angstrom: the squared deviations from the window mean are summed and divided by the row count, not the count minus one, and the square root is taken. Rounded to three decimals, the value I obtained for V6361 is 0.043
